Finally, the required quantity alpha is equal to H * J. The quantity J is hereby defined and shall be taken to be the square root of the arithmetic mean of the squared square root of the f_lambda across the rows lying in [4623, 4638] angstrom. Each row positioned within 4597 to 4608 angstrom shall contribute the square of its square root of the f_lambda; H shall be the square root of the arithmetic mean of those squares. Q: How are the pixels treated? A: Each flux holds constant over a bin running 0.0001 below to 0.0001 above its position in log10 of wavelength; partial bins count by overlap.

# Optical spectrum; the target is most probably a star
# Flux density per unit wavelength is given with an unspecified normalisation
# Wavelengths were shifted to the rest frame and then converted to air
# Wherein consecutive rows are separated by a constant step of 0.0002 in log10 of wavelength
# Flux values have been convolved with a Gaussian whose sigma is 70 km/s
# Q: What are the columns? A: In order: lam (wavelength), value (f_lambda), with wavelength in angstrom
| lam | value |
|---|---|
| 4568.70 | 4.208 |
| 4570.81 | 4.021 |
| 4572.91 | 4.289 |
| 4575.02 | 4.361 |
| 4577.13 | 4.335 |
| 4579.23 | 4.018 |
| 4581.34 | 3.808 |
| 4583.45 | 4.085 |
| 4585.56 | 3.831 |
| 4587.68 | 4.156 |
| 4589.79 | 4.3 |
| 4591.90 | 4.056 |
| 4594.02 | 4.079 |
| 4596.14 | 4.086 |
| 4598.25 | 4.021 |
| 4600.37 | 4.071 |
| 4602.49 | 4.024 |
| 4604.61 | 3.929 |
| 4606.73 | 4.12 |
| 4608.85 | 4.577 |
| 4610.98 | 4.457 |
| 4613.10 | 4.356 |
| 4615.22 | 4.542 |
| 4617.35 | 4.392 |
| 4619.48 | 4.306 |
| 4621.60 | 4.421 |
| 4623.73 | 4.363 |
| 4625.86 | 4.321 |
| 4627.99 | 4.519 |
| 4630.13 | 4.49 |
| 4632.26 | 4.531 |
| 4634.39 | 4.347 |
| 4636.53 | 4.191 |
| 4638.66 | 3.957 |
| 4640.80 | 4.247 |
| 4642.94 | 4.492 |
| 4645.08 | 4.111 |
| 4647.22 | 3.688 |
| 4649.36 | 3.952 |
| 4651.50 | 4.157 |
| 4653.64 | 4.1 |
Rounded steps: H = 2.01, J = 2.10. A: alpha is 4.210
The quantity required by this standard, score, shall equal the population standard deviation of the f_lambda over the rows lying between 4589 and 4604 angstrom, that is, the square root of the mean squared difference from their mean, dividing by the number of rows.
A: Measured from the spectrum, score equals 0.09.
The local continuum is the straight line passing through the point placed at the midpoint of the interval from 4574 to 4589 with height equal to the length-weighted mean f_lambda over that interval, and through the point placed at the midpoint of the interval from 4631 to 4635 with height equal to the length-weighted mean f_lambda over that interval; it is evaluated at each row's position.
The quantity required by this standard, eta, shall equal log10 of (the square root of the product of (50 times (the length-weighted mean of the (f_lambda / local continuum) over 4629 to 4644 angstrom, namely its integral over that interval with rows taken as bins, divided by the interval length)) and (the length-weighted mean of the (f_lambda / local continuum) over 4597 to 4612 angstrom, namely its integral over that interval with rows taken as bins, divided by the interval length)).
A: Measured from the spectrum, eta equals 0.837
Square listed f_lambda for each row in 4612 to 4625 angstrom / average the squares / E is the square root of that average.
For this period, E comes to 4.4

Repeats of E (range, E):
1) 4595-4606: 4.0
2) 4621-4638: 4.4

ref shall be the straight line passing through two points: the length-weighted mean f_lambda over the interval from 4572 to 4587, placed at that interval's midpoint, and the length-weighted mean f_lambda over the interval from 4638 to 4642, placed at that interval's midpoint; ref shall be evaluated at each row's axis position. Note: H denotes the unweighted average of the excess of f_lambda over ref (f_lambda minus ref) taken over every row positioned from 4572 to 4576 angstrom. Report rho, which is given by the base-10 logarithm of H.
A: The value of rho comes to -0.65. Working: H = 0.23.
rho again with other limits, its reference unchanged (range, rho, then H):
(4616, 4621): -0.63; 0.23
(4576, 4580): -1.12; 0.08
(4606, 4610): -0.63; 0.24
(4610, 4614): -0.53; 0.29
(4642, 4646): -0.75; 0.18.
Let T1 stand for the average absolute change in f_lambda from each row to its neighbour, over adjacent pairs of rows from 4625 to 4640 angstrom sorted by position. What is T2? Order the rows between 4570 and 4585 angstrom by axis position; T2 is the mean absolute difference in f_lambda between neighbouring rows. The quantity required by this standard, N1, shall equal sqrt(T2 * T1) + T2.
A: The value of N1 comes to 0.36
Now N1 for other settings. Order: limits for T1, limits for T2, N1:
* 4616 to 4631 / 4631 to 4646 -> 0.40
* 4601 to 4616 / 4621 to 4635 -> 0.22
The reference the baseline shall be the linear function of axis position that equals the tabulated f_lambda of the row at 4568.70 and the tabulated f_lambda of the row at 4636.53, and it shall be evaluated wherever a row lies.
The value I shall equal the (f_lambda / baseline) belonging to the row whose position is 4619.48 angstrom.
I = 1.03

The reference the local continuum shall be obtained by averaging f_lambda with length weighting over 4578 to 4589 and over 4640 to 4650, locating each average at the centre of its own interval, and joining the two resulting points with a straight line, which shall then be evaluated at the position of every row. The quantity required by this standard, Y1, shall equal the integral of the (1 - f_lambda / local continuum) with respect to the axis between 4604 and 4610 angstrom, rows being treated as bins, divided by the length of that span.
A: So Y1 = -0.049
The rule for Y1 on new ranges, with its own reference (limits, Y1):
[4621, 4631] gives -0.087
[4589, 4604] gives -0.016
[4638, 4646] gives -0.030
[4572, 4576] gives -0.087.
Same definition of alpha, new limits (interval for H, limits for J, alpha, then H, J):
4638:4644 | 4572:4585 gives 4.190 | 2.06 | 2.04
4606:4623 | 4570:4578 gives 4.323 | 2.10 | 2.06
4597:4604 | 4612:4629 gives 4.217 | 2.01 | 2.10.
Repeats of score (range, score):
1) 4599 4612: 0.24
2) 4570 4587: 0.20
